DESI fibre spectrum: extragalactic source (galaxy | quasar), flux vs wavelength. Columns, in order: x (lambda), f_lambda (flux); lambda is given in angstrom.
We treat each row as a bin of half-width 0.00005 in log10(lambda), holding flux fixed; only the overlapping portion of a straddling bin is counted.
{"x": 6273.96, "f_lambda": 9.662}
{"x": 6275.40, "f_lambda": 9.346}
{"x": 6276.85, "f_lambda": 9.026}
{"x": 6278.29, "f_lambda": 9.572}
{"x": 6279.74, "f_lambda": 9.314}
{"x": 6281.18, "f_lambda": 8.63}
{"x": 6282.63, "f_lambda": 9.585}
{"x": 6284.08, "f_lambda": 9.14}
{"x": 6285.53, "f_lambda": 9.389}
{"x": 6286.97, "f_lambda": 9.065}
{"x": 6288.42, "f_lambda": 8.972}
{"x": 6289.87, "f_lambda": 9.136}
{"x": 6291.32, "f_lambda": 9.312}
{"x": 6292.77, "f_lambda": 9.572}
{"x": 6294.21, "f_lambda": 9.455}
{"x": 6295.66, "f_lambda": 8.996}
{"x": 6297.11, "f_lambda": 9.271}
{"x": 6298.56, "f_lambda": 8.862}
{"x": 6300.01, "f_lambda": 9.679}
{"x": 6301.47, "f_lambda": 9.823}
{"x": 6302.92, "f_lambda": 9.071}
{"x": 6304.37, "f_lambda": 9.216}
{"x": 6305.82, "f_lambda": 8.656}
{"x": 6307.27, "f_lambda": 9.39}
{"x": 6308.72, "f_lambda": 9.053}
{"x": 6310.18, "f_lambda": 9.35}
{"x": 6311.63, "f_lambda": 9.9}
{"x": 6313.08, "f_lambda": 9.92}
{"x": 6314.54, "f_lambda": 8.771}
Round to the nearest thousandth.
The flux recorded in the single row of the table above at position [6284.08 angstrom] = 9.140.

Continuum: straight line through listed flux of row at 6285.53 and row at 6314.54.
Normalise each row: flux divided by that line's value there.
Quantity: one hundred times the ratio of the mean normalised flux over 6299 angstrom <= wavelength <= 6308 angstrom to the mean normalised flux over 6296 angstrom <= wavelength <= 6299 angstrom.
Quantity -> 104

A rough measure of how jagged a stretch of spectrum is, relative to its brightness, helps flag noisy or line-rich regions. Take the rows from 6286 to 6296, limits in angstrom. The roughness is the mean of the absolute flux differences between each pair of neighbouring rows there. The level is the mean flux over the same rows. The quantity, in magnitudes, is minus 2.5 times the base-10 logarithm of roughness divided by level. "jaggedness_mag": 4.10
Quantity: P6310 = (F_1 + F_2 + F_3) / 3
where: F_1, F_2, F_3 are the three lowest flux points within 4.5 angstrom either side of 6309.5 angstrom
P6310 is 9.02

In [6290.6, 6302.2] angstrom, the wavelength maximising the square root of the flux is 6301.47 angstrom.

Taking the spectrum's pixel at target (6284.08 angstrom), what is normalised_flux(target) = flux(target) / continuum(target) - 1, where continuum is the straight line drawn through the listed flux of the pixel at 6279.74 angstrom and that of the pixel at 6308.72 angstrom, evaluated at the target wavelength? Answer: -0.015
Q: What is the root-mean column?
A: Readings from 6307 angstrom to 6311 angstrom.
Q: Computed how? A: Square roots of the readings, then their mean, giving 3.04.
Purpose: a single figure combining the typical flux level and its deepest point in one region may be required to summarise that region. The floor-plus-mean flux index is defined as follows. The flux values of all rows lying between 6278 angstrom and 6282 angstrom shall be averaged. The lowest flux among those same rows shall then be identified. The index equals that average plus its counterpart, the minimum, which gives 17.8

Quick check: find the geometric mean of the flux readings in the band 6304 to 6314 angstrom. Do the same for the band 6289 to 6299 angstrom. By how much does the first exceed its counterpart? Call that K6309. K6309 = 0.12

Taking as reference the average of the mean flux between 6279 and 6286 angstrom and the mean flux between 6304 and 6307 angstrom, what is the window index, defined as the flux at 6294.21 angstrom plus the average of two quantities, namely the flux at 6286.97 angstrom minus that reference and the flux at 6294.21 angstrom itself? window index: 14.2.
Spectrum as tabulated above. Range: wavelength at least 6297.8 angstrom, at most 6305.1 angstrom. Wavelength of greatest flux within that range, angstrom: 6301.47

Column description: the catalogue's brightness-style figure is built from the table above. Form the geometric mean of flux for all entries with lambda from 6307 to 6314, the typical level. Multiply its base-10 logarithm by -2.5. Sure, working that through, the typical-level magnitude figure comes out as -2.45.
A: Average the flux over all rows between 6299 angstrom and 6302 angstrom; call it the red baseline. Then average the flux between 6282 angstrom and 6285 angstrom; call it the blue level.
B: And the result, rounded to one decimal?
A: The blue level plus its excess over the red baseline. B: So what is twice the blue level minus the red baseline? 9.0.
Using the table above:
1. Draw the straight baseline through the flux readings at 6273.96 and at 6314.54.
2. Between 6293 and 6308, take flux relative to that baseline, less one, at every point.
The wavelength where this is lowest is 6305.82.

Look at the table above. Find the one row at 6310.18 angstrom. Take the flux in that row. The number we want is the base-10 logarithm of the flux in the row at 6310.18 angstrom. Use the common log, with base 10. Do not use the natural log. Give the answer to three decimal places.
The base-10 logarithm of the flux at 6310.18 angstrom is 0.971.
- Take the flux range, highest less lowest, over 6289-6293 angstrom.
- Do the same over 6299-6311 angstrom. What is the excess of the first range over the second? -0.7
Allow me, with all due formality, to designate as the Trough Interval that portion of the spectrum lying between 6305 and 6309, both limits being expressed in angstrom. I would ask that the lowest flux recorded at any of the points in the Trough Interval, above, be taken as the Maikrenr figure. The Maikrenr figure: 8.656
